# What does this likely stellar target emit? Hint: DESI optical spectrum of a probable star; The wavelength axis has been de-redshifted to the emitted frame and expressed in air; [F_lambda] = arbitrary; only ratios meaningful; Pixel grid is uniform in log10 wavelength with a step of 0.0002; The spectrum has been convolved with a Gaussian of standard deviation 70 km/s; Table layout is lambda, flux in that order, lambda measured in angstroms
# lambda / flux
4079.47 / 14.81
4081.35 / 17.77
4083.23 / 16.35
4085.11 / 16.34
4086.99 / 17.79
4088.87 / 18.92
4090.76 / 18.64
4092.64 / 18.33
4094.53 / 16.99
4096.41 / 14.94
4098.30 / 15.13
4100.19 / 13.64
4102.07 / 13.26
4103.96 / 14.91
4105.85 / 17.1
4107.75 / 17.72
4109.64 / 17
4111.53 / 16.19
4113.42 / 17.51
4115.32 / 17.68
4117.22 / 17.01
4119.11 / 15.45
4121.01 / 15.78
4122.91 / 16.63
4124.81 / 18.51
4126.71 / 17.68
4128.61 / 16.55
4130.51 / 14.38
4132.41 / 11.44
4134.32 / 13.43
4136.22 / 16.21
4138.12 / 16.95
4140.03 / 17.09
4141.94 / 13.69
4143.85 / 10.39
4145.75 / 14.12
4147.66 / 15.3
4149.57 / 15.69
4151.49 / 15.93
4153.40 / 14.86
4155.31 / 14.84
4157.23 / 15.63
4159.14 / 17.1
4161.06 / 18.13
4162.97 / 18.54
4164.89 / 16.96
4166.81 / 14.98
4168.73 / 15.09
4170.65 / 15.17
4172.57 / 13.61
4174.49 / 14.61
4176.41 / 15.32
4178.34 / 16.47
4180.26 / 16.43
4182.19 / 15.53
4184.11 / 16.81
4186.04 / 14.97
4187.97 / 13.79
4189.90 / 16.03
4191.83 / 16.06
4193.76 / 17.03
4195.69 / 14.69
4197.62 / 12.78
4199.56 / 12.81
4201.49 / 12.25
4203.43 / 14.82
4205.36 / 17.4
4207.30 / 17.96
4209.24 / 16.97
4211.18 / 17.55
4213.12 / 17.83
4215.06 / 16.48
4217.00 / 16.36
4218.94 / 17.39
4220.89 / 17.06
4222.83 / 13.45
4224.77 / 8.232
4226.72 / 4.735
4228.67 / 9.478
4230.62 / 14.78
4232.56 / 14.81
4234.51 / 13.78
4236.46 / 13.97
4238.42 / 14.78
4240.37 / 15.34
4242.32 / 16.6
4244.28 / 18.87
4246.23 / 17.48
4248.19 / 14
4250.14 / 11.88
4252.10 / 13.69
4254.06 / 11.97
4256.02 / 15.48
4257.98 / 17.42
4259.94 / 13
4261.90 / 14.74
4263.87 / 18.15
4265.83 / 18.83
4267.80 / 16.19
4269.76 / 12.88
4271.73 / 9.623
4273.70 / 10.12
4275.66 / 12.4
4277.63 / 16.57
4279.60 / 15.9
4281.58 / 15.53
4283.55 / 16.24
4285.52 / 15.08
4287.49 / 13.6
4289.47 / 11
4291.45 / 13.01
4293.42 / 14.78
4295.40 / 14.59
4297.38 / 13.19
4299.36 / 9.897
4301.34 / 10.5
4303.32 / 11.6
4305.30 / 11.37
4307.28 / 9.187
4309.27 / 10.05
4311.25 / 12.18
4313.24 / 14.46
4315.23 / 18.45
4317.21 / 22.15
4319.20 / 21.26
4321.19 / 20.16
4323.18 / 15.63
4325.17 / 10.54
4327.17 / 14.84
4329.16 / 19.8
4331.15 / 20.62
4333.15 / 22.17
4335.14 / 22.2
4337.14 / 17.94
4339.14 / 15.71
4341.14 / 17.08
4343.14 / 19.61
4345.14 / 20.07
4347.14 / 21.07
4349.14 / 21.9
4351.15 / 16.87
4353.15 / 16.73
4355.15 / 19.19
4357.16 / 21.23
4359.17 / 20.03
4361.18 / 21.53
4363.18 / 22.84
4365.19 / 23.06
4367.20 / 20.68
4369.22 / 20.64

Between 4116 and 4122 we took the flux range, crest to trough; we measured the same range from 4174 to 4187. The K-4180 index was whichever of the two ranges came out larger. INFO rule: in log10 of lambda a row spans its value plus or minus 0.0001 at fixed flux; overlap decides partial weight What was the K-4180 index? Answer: 2.2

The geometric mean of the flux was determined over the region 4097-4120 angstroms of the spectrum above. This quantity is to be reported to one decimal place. 16.0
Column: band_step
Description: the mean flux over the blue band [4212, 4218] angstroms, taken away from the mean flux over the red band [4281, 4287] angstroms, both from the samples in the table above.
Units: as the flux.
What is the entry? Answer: -1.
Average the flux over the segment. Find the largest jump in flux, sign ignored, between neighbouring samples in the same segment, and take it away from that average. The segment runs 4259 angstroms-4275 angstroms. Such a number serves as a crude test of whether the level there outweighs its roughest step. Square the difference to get 116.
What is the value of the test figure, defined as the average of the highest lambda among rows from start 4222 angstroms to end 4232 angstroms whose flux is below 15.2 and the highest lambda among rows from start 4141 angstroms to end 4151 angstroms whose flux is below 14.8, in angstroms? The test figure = 4188.2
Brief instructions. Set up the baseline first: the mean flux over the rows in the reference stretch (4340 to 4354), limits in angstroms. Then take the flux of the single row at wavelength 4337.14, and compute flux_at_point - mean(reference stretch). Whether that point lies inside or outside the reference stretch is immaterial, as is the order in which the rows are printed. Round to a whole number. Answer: -1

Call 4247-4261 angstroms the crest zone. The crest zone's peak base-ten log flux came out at 1.24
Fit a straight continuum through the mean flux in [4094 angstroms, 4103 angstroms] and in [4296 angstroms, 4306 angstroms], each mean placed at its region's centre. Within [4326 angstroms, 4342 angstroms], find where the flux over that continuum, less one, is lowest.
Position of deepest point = 4327.17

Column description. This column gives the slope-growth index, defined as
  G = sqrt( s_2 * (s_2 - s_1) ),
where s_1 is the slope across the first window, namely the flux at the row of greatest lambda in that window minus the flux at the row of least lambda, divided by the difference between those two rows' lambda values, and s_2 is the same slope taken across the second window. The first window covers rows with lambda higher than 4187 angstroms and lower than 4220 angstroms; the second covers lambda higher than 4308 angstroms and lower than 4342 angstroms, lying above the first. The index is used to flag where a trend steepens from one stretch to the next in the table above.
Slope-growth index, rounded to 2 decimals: 0.15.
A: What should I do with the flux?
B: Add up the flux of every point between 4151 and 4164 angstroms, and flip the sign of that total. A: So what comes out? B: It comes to -115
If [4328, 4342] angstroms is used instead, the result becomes -136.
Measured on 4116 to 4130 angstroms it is -118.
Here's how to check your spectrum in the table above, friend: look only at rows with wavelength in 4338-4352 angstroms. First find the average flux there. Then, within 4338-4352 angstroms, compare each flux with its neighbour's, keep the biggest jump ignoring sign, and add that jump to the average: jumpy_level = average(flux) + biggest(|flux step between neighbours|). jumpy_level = 23.9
